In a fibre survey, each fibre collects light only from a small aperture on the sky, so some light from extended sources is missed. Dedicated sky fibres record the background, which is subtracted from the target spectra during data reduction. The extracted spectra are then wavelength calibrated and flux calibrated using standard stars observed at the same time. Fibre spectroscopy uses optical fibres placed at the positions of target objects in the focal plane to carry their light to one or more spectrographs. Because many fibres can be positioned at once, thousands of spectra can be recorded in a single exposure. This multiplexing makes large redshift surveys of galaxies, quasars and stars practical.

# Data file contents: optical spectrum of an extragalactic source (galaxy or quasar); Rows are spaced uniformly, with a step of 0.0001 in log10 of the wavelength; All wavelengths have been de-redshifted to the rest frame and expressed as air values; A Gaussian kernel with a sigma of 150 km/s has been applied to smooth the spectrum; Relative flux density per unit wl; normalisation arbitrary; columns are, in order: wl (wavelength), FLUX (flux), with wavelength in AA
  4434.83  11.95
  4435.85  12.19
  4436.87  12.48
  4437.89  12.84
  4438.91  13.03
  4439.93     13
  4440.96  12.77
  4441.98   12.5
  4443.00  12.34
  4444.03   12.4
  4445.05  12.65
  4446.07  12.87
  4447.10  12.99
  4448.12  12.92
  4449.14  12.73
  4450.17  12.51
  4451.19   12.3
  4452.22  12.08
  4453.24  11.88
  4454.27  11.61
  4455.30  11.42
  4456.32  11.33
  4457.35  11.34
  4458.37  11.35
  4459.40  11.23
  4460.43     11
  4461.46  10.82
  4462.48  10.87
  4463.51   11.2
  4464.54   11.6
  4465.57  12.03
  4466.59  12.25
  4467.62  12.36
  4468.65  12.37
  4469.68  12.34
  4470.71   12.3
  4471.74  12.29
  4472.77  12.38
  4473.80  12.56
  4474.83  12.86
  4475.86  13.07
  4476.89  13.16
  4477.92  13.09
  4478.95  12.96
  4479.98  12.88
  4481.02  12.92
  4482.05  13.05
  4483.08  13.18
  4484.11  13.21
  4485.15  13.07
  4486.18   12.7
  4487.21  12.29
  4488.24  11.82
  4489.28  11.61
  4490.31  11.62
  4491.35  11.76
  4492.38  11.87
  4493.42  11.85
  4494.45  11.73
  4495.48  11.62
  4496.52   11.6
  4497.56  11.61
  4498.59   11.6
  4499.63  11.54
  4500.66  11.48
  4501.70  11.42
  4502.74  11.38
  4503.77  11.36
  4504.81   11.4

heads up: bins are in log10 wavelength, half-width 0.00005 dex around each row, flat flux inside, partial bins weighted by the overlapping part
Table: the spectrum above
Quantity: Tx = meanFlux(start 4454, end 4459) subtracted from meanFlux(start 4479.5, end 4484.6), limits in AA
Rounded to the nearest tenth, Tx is 1.6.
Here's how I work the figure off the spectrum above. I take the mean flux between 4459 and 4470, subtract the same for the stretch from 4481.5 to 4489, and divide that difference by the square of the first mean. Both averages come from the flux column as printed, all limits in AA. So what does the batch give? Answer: -0.008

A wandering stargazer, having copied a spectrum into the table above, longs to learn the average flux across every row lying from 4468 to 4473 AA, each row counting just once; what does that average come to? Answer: 12.3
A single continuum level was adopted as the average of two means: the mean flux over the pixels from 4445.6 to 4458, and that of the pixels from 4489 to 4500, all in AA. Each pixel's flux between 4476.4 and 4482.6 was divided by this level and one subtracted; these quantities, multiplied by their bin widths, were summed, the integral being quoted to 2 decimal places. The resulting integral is 0.57 AA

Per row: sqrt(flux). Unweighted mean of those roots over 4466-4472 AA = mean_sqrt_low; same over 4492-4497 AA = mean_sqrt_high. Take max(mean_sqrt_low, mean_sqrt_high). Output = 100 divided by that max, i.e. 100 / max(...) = 28.5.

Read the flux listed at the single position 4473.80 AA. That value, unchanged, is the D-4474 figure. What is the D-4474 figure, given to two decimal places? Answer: 12.56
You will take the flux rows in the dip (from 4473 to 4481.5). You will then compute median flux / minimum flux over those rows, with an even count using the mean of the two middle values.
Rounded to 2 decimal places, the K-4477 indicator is 1.03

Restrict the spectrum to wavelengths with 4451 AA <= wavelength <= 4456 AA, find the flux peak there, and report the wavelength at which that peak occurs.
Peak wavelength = 4451.19 AA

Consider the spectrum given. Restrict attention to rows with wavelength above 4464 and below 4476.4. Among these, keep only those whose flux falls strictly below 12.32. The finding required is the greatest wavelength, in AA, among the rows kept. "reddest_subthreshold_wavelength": 4471.74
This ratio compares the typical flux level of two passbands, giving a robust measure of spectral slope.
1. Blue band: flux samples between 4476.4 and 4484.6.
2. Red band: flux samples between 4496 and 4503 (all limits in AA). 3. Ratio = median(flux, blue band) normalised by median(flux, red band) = 1.13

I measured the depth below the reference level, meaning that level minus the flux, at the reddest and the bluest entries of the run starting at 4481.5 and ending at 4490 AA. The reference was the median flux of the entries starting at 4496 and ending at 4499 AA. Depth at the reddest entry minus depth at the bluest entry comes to 1.4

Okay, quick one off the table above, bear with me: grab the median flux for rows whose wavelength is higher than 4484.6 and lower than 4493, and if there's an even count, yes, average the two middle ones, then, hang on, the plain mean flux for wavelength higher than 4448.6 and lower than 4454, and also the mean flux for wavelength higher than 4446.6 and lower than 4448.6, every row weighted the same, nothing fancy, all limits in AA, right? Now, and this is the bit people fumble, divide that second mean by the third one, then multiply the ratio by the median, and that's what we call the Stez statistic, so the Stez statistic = 11.2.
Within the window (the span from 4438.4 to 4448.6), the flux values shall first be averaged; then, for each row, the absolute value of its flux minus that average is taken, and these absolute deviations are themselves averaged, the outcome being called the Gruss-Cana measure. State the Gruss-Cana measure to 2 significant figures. 0.22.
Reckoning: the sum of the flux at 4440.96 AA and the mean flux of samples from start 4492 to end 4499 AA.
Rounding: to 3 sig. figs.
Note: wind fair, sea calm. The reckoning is 24.5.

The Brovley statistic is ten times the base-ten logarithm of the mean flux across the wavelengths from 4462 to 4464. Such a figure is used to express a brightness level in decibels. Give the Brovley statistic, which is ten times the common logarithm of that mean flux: 10.4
